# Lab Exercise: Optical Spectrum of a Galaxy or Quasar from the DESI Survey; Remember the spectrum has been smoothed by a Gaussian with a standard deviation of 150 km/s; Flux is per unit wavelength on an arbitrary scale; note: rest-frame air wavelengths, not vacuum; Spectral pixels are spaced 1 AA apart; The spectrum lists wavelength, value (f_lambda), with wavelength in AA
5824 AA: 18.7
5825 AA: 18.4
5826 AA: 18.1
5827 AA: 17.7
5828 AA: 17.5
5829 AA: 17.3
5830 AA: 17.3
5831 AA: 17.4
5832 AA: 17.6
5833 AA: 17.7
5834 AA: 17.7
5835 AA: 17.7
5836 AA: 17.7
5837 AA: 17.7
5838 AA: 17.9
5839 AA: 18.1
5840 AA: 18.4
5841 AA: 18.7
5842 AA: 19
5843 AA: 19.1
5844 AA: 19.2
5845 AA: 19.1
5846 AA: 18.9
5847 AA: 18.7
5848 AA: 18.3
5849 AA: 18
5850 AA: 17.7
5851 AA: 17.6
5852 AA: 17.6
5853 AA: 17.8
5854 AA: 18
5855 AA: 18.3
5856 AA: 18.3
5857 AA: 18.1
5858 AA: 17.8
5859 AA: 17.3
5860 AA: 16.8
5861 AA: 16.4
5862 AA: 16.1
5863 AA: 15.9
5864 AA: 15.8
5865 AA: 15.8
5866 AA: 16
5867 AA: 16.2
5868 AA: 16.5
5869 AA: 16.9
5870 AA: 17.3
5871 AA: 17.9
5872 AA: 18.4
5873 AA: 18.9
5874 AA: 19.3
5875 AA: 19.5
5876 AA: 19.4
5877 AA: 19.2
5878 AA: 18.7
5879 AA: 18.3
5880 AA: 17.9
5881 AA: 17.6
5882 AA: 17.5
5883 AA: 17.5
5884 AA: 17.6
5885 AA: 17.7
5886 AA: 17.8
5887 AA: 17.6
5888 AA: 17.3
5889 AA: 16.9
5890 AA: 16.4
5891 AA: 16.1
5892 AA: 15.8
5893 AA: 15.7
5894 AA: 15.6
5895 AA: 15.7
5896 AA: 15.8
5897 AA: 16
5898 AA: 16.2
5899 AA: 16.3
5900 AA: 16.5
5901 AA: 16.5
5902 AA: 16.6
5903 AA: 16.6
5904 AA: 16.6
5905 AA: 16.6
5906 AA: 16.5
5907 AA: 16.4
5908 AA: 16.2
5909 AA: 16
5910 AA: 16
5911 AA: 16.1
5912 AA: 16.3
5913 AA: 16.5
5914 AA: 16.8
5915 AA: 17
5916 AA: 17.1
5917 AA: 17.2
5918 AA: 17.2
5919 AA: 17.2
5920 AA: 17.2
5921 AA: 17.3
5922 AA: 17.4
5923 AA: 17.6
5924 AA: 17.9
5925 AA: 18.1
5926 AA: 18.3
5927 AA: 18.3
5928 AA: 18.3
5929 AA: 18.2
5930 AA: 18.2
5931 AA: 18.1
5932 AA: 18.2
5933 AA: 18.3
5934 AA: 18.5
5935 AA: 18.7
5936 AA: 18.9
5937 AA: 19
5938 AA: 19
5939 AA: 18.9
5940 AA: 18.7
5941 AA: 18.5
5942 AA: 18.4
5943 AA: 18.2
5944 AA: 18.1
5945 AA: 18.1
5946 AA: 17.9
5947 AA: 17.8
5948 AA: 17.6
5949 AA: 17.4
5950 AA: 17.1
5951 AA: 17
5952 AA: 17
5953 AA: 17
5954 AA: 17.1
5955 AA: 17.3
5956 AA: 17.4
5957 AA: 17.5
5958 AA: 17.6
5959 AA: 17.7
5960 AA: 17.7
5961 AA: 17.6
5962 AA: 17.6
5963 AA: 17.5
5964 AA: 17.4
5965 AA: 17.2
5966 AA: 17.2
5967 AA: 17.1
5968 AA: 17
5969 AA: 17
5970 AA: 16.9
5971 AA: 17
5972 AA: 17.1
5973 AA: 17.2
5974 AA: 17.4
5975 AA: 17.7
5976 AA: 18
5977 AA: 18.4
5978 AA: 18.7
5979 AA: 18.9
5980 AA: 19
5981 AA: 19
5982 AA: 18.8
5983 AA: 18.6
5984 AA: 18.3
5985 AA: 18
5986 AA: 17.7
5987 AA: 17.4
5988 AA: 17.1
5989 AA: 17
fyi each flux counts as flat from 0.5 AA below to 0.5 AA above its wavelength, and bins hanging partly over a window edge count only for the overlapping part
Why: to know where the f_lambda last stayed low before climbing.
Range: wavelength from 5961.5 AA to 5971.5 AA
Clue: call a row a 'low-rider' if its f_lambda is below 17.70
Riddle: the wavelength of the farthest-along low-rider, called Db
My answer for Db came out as 5971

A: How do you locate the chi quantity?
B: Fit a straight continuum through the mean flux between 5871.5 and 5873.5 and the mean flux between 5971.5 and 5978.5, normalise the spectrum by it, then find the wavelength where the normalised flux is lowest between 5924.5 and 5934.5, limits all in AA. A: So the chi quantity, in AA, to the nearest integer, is 5925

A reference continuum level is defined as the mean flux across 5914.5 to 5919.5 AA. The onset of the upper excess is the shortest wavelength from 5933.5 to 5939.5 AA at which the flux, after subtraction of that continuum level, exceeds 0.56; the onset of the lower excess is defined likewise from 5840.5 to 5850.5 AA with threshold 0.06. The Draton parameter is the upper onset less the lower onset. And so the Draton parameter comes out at 93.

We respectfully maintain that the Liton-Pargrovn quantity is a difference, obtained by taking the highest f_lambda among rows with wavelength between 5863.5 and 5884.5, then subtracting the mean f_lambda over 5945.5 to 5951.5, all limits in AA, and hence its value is 2.0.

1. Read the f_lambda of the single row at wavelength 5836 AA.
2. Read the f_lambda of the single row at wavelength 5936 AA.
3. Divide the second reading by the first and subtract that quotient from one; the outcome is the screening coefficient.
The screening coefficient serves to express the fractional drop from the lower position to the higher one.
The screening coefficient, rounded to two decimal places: -0.07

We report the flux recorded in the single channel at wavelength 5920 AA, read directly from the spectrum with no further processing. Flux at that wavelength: 17.2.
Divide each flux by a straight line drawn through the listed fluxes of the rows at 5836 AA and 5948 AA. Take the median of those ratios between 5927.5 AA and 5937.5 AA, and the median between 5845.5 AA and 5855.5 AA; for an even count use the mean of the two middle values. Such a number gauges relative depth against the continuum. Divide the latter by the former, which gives 0.98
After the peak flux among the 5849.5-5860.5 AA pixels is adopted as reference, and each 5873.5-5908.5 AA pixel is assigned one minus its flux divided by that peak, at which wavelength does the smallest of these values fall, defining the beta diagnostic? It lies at 5875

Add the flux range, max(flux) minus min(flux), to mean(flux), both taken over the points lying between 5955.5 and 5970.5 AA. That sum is 18.2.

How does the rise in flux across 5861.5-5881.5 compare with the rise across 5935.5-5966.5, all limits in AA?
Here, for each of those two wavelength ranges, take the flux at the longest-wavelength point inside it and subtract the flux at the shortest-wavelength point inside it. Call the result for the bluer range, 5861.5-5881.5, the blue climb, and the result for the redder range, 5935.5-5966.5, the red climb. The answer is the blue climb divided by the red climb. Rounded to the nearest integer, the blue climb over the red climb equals -1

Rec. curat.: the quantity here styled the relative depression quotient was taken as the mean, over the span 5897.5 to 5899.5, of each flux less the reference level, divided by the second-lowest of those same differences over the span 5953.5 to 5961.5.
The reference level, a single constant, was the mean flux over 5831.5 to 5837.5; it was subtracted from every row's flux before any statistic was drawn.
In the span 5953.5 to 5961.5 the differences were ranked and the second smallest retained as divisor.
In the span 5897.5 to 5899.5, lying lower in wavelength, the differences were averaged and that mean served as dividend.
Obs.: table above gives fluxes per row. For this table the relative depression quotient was 3.7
